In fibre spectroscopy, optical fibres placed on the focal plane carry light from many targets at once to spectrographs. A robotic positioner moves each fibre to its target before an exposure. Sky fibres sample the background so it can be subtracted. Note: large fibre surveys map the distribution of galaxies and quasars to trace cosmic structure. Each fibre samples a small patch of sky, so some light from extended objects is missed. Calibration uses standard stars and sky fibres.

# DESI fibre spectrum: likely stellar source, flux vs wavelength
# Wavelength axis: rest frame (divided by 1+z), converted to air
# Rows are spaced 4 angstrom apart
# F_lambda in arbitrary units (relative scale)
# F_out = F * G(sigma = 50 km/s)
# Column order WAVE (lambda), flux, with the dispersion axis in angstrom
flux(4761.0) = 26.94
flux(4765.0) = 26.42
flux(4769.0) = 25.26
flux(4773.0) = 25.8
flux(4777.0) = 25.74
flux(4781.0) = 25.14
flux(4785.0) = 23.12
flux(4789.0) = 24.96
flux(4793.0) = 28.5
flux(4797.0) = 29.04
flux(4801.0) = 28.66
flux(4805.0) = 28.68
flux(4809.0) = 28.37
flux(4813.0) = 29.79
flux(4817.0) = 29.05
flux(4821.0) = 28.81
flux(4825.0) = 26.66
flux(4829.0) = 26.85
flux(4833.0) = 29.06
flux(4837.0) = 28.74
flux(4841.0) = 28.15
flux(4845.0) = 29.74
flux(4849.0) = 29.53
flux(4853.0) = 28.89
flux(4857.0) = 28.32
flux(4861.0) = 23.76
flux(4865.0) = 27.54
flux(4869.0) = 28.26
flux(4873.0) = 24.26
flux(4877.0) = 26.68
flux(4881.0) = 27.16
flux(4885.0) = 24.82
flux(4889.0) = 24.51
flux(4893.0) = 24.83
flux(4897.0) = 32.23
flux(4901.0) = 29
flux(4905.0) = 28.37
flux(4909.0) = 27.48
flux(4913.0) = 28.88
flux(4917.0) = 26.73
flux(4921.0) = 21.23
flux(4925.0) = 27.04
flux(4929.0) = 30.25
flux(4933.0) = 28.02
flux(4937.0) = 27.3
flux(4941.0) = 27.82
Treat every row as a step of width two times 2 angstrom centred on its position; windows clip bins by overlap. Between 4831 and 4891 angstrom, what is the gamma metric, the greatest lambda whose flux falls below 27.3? 4889.0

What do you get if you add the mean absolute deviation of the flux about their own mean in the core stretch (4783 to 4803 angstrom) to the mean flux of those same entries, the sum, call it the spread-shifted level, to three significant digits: 29.1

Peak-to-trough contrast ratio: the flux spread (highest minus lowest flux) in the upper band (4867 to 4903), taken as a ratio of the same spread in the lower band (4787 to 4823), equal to 1.7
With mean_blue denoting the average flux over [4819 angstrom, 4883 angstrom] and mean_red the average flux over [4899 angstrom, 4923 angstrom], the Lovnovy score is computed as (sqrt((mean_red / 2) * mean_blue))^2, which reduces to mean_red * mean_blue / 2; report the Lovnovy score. 373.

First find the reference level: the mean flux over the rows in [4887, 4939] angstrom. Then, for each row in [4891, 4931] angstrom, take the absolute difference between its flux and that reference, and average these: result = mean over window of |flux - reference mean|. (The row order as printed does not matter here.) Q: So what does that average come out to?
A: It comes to 2.2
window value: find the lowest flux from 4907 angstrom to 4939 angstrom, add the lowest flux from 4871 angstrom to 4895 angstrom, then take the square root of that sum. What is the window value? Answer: 6.74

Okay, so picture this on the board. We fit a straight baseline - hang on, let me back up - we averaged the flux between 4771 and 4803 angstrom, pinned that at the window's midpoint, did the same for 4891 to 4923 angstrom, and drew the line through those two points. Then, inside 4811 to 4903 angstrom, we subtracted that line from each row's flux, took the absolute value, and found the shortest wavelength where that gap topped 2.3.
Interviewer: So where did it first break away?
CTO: 4813.0 angstrom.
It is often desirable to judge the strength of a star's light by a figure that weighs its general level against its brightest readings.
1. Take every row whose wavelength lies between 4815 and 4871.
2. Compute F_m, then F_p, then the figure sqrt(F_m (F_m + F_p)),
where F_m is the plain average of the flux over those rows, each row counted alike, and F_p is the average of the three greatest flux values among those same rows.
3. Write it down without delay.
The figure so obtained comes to 40.2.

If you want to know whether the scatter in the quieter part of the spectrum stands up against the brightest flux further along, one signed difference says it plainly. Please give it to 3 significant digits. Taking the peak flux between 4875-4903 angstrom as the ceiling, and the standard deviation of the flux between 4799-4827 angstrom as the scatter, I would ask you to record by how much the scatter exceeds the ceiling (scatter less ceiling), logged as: -31.3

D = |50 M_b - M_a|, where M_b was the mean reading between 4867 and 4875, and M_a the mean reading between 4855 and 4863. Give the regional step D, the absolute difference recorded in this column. 1287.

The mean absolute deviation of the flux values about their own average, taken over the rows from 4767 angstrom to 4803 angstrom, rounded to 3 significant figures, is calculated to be 1.66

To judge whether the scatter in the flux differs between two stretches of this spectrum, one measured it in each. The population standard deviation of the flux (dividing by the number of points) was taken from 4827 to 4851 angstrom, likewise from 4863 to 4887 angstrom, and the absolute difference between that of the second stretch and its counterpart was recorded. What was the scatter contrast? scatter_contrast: 0.47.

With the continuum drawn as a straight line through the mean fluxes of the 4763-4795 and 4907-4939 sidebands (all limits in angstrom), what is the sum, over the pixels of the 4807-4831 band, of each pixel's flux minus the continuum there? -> 13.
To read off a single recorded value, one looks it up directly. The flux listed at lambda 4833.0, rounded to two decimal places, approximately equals 29.06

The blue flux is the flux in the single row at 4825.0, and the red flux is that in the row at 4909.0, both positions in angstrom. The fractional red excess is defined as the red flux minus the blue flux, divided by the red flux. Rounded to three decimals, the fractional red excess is 0.030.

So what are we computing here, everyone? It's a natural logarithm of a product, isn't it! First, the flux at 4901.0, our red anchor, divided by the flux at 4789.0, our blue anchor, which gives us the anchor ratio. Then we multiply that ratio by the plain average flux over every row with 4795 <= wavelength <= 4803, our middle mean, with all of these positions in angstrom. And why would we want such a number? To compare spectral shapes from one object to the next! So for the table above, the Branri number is 3.5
